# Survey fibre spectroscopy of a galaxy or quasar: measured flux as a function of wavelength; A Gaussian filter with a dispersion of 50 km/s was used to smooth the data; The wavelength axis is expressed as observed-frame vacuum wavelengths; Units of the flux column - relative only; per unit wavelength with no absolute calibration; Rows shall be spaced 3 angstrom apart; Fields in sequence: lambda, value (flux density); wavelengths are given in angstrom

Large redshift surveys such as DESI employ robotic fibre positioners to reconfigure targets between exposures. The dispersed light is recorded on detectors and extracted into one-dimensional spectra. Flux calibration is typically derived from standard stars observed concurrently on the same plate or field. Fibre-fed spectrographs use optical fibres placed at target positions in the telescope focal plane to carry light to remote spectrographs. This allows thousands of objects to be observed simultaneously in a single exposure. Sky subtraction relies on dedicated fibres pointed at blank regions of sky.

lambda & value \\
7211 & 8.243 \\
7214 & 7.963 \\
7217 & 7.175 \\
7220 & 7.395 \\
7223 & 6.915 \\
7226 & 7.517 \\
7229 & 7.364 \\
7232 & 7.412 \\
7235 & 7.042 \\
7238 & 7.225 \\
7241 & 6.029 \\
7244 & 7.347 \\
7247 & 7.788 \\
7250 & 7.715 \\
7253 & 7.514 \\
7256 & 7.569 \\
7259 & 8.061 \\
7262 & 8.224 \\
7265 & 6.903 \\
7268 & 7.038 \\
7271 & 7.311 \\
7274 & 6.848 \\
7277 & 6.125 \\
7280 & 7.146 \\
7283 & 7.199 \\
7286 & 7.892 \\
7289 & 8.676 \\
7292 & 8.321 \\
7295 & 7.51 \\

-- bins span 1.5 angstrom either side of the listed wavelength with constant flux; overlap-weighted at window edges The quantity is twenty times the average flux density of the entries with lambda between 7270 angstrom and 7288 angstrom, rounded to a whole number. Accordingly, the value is 142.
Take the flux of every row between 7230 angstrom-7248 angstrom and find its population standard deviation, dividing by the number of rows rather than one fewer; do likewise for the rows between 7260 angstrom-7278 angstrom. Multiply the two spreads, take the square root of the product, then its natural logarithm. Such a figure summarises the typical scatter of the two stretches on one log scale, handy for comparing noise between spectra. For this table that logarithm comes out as -0.54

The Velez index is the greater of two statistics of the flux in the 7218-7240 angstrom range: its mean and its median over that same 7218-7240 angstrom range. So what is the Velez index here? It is 7.36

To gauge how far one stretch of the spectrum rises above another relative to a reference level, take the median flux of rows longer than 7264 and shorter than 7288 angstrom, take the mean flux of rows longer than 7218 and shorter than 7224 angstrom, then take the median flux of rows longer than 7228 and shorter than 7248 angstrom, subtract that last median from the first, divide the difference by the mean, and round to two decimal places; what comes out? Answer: -0.04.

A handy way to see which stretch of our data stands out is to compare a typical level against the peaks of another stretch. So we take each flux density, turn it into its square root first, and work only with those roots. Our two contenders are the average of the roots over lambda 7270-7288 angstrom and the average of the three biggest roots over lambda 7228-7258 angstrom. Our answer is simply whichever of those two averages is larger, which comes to 2.77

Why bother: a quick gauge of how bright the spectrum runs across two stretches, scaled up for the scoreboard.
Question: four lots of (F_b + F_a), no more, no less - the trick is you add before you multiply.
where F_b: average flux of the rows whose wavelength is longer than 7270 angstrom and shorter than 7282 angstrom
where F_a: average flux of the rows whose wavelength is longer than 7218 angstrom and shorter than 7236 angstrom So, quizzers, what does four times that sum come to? 56.5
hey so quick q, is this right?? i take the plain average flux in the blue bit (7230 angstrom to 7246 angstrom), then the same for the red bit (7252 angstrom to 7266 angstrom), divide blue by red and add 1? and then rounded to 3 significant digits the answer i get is 1.92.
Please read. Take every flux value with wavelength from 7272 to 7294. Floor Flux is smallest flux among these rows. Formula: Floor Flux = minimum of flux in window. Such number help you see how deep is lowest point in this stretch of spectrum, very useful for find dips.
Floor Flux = 6.125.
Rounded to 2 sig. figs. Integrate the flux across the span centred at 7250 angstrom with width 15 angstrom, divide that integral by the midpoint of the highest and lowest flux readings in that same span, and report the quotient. 15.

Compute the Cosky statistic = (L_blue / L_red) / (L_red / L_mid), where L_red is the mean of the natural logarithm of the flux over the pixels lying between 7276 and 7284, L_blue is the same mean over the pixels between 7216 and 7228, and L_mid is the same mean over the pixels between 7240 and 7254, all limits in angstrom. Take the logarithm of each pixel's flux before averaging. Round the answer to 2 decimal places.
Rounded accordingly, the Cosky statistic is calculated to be 1.07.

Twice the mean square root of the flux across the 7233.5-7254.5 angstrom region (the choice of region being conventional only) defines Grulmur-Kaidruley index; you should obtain 5.38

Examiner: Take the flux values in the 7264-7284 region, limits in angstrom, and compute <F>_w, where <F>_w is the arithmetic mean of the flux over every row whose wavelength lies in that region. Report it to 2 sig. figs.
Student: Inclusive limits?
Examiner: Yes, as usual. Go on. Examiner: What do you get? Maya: 6.9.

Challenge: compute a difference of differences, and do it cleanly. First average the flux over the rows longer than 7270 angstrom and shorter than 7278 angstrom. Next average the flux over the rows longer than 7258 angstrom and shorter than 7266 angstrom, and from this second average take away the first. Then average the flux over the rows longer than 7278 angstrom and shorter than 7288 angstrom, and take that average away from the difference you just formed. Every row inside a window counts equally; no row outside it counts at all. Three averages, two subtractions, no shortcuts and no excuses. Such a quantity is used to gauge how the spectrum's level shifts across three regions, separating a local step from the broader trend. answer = -6.4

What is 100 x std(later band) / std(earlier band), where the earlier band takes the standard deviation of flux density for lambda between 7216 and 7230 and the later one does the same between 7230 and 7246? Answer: 241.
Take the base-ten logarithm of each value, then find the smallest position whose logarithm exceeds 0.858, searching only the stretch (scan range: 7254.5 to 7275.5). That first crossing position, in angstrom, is 7256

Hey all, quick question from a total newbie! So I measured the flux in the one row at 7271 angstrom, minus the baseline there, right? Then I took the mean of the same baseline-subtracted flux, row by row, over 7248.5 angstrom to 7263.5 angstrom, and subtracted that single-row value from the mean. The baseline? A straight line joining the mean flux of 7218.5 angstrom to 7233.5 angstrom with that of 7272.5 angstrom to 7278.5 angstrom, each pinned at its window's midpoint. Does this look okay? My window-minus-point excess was 0.25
